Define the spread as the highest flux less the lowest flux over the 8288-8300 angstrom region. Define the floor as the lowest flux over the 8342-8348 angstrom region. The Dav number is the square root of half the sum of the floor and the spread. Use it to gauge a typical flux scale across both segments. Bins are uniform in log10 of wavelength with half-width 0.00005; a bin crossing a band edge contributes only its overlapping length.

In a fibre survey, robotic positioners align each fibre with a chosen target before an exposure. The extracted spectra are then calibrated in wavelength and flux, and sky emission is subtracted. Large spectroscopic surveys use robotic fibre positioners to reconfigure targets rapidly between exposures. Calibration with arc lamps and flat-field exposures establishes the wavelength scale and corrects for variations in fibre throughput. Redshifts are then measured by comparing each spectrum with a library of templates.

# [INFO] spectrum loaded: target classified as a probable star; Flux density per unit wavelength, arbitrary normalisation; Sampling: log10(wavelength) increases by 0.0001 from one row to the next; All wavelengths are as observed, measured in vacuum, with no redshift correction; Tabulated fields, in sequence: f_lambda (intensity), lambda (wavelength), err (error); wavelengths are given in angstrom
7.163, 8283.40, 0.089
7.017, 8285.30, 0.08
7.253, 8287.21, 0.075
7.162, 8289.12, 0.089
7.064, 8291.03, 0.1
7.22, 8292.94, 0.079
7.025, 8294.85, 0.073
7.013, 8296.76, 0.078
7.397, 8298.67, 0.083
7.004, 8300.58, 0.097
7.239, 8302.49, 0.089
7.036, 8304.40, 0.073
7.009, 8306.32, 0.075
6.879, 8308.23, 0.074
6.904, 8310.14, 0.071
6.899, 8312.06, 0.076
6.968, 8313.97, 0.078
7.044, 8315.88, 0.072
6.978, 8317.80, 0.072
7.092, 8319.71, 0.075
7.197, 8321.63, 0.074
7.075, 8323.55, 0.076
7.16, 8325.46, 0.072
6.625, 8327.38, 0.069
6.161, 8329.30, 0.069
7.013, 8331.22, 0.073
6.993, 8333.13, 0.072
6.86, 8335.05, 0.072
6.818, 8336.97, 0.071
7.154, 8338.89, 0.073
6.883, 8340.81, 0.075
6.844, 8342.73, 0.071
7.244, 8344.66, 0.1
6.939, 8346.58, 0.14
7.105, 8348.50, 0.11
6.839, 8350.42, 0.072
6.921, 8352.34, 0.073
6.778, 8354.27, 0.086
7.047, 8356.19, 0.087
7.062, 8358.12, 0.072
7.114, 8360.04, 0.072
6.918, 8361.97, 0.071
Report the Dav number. 1.90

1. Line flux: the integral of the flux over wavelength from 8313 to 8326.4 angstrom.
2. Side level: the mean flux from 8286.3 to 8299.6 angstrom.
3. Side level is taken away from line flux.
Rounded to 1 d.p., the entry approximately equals 87.7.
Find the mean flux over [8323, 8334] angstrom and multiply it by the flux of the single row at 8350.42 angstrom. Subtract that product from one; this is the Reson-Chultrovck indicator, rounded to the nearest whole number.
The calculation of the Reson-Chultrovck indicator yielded -46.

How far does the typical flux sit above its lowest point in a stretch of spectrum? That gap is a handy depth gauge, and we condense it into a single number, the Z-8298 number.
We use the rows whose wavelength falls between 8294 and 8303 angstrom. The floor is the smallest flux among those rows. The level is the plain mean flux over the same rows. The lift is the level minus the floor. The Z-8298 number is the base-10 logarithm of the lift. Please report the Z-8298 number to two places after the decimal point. -0.88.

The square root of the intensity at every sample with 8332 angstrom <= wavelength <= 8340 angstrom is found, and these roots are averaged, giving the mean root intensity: 2.64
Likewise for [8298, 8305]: 2.68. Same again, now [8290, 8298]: 2.66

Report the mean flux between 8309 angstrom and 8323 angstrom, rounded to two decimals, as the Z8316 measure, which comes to 7.01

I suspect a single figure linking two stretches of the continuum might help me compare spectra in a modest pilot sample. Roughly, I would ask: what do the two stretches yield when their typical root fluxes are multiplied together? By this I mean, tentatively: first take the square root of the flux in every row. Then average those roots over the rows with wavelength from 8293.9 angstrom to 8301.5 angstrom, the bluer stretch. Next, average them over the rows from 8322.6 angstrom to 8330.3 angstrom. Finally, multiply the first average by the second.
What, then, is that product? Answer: 6.93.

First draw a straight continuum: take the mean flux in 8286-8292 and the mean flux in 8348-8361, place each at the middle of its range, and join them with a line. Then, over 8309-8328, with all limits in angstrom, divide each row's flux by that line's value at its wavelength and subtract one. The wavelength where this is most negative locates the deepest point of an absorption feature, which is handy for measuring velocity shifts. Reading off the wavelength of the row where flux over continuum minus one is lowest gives 8327.38 angstrom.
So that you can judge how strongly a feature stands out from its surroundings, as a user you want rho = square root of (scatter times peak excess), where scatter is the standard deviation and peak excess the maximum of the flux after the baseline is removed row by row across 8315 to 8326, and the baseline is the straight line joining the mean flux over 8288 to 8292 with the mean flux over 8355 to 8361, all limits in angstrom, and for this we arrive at 0.09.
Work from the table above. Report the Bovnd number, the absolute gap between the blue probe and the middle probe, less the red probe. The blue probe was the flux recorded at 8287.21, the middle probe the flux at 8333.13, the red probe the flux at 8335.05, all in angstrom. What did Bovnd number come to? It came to -6.60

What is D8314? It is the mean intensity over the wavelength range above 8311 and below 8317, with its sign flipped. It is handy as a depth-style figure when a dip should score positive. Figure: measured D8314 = -6.97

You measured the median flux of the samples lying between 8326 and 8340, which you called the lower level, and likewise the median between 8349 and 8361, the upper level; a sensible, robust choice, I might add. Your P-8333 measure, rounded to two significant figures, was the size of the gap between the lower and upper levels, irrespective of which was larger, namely 0.12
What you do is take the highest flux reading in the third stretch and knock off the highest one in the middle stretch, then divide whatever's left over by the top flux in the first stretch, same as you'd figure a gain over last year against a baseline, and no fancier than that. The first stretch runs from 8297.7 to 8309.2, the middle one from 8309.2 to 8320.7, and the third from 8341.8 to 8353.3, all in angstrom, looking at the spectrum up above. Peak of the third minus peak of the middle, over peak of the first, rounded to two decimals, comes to 0.02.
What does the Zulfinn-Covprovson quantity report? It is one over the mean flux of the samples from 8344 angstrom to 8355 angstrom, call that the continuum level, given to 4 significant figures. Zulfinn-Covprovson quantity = 0.1435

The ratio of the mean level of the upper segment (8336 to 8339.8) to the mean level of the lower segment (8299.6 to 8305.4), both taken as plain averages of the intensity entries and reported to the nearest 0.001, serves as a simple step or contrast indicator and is 0.985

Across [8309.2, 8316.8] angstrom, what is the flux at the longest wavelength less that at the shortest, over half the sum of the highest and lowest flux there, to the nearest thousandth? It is 0.020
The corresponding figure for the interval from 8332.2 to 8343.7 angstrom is -0.021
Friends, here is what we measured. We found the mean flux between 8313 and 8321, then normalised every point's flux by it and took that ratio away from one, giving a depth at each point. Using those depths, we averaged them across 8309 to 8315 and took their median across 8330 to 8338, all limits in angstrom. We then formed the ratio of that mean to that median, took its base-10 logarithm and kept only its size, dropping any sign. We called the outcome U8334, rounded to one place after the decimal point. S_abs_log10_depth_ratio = 0.0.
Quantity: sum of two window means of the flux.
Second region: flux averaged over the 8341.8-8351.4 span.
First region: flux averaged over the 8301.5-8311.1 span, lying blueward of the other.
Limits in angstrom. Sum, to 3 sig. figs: 14.0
